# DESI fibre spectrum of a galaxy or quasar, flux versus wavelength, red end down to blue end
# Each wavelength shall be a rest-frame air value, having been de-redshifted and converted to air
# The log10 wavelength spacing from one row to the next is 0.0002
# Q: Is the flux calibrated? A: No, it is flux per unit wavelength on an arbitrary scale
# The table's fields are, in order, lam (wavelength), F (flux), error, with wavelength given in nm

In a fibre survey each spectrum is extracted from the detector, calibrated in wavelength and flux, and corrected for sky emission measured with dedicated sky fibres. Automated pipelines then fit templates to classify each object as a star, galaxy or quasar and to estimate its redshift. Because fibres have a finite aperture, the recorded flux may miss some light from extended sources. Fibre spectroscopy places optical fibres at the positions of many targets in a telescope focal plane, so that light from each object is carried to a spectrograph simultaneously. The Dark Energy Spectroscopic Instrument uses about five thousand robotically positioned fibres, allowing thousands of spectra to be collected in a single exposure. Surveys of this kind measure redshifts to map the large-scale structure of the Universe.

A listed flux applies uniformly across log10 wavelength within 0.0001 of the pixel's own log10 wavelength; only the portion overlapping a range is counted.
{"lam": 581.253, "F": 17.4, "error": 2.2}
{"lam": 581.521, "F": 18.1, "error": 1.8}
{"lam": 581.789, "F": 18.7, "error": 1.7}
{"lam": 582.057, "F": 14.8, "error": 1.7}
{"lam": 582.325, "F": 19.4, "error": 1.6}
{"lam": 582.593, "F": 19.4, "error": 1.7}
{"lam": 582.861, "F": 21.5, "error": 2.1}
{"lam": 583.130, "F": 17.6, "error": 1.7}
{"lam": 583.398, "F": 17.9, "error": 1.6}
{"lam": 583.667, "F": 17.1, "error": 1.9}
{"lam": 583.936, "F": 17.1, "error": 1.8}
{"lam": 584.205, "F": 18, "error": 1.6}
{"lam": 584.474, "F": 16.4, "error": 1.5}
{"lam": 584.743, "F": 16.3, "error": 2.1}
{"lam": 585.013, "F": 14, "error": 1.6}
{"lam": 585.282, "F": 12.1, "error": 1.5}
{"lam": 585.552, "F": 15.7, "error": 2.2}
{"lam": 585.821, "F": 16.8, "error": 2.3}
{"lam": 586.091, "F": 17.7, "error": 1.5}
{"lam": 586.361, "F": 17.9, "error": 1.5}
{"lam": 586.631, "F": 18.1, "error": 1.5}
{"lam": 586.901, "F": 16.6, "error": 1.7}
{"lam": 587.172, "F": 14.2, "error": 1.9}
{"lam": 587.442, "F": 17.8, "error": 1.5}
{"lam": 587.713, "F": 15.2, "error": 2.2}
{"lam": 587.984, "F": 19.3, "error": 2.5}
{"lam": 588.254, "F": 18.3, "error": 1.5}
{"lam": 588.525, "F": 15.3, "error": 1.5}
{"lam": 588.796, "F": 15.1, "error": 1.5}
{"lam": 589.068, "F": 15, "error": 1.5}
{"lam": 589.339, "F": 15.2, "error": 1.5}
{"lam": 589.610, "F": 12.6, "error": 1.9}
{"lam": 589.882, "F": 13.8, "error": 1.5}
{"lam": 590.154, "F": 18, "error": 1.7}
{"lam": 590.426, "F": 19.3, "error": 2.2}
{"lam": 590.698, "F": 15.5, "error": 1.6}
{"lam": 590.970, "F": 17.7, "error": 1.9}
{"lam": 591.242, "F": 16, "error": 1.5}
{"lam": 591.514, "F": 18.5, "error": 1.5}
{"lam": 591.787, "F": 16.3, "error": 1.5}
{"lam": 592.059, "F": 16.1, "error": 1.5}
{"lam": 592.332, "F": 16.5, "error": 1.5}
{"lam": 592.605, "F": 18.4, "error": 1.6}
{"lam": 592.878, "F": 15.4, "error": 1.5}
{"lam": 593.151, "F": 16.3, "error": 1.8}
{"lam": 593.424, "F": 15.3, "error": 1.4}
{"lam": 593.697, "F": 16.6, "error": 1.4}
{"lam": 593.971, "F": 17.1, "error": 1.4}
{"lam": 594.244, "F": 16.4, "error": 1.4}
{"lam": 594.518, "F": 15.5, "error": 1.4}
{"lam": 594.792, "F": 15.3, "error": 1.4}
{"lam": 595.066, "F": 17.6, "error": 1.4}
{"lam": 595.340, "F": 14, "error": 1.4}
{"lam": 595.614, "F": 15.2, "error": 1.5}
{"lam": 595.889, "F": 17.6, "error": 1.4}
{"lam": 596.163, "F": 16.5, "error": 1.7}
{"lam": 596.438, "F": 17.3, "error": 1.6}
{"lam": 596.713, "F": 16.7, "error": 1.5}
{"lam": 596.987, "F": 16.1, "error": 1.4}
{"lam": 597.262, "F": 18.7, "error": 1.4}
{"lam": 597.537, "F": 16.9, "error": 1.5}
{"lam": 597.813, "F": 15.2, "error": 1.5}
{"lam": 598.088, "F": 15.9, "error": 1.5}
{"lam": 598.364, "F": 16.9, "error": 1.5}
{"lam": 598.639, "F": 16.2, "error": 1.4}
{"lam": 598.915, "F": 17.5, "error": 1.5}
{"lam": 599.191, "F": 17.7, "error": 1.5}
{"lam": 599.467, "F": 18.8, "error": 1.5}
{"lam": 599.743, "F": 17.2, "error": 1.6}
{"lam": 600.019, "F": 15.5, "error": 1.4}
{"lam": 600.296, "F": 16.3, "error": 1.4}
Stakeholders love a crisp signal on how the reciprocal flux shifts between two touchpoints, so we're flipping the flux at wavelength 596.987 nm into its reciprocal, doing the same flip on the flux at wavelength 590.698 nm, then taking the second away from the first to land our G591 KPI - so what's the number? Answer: -0.0024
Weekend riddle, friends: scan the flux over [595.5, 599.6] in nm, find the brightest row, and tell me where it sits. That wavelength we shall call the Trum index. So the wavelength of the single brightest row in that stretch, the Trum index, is 599.467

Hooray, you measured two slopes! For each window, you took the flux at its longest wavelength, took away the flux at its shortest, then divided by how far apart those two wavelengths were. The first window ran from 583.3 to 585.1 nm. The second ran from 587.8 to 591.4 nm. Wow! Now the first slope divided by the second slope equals 2.4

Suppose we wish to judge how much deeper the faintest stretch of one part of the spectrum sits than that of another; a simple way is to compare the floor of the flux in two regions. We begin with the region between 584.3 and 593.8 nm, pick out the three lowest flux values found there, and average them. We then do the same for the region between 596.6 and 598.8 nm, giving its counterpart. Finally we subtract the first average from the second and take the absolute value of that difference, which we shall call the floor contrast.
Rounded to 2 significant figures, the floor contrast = 2.9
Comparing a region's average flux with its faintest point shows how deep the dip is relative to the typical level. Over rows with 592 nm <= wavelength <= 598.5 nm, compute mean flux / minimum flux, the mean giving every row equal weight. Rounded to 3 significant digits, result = 1.17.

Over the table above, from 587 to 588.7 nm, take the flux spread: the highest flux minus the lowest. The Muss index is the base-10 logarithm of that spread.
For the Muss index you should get 0.71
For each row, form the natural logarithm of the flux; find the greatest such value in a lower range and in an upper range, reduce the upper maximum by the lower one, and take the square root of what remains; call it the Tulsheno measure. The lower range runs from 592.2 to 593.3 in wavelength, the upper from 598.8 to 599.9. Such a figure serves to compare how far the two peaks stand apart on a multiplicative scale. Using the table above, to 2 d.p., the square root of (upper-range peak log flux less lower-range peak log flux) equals 0.15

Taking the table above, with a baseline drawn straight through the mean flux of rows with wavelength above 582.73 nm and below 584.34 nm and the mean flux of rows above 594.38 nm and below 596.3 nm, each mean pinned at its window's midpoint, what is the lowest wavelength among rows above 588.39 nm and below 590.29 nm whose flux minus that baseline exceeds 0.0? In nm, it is 590.154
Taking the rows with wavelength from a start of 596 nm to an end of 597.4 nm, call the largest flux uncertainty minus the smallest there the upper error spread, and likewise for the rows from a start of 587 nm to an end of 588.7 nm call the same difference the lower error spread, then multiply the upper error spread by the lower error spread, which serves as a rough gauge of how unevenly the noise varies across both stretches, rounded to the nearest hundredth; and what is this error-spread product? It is 0.30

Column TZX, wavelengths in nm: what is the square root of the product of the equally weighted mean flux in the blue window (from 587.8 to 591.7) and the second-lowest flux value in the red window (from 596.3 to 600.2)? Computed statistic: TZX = 15.9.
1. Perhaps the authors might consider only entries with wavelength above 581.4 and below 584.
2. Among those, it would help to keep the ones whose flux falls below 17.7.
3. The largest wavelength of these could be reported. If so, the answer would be 583.936 nm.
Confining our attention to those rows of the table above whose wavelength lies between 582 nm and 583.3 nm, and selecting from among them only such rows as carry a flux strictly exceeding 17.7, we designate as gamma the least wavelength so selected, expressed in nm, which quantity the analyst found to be 582.325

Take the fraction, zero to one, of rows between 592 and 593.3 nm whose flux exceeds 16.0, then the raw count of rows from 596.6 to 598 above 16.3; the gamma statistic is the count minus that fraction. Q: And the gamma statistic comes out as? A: 2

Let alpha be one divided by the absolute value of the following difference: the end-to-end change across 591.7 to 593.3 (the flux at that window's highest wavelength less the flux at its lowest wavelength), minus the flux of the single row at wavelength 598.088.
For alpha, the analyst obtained 0.063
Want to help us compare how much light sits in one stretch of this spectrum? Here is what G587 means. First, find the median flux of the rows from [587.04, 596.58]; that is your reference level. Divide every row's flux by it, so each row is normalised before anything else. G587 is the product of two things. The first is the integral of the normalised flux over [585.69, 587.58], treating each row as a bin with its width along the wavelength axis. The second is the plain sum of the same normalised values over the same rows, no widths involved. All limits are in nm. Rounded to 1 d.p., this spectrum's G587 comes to 14.4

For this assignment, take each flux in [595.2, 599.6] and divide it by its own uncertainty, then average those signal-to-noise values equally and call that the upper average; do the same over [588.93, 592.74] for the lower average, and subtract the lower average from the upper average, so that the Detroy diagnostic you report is 1.15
